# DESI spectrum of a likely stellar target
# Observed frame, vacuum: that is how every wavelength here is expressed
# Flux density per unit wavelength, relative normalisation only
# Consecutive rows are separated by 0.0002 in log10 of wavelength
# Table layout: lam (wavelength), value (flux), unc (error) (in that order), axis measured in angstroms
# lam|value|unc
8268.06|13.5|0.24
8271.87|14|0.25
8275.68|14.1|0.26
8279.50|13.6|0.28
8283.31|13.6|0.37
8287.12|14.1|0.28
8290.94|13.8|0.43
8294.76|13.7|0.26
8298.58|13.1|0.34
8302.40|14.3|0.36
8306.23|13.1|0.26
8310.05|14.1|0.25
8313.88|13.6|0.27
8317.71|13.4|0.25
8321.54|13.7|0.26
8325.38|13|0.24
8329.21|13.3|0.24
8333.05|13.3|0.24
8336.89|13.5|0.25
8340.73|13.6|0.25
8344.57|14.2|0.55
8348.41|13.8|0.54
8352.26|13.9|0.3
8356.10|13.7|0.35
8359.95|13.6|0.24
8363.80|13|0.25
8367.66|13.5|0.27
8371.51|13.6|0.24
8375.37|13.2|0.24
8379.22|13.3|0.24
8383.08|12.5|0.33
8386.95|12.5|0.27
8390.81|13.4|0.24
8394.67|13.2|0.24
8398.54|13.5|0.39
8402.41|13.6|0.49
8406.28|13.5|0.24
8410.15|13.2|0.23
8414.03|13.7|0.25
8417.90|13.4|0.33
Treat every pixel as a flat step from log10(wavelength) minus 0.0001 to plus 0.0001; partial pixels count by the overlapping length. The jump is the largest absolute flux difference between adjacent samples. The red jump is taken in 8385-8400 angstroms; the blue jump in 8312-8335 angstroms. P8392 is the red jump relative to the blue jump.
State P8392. 1.3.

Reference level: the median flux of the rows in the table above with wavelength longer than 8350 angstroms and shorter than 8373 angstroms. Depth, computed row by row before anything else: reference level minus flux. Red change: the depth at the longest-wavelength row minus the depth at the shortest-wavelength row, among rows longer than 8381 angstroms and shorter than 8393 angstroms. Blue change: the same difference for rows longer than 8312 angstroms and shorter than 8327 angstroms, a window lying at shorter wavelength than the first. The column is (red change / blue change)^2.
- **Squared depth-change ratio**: 2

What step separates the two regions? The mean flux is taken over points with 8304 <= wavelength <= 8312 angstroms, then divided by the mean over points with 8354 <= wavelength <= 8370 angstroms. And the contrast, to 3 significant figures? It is 1.01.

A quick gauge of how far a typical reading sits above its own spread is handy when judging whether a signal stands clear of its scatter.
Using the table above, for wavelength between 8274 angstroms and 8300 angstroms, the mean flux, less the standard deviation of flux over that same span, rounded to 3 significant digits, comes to 13.4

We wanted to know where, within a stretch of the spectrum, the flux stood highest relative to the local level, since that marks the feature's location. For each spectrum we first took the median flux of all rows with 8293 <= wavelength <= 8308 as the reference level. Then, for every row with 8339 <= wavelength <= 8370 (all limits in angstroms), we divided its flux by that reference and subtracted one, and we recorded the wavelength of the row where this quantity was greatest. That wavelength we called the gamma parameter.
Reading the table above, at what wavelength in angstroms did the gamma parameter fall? 8344.57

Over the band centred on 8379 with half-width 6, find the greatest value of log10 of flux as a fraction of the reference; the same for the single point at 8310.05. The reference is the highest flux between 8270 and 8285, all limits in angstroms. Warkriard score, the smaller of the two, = -0.0254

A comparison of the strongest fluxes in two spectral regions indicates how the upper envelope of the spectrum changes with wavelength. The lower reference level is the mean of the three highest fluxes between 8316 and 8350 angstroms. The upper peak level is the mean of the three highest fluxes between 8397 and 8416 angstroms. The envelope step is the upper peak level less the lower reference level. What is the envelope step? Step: -0.30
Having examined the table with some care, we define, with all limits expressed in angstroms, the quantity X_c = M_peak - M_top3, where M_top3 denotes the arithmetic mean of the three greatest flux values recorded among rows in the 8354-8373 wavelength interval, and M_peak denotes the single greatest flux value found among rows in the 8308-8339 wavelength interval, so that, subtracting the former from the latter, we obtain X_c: 0.47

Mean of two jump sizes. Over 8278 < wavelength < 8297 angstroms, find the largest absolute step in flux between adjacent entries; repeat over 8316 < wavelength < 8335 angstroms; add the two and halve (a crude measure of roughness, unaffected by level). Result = 0.60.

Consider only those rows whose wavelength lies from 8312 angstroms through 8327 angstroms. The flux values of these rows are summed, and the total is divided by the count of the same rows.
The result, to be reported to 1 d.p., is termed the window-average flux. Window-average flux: 13.4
